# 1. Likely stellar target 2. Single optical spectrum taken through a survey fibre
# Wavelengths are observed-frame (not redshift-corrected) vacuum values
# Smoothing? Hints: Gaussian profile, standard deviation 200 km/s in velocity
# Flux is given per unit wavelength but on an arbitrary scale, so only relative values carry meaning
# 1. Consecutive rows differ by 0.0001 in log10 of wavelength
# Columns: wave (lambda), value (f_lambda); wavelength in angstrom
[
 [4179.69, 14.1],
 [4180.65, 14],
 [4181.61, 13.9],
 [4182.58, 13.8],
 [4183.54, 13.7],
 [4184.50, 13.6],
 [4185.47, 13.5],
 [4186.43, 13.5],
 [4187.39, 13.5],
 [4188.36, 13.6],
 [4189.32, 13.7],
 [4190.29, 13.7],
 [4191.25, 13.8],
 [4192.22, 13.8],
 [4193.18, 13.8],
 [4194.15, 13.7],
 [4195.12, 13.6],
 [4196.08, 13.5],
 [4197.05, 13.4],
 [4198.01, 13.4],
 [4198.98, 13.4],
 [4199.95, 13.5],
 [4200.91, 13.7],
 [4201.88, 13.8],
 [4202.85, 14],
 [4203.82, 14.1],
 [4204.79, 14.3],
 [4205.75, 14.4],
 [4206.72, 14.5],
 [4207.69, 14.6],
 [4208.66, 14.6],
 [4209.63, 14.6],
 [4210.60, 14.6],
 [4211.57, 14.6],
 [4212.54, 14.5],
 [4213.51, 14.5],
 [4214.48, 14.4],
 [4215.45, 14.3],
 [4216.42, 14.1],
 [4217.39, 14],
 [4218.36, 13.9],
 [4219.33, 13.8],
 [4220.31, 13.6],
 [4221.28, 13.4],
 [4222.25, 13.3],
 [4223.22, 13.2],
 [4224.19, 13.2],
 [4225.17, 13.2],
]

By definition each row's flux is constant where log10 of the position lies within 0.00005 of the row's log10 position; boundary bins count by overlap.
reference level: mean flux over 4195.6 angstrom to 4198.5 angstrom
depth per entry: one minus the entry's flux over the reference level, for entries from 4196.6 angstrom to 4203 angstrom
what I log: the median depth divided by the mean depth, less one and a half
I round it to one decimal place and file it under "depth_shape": -1.1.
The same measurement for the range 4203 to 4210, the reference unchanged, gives -0.4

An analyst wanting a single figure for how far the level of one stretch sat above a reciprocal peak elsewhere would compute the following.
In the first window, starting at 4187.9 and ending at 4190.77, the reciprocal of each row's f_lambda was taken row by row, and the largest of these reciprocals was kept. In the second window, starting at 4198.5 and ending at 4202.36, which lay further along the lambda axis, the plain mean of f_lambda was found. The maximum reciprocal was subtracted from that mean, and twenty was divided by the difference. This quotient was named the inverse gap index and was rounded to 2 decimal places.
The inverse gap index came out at 1.48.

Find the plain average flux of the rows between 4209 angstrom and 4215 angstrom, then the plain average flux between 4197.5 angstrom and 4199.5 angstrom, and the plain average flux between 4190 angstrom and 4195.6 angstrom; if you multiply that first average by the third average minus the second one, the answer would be 4.8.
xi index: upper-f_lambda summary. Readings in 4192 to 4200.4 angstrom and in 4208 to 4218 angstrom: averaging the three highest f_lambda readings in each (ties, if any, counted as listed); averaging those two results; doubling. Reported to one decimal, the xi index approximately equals 28.4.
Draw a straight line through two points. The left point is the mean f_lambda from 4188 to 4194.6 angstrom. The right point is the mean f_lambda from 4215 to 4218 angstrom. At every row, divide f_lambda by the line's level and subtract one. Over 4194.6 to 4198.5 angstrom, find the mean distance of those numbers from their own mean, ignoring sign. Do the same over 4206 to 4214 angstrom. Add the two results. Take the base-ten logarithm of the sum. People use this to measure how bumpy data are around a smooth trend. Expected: -1.98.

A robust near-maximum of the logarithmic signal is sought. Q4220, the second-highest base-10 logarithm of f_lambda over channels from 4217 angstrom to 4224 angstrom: 1.143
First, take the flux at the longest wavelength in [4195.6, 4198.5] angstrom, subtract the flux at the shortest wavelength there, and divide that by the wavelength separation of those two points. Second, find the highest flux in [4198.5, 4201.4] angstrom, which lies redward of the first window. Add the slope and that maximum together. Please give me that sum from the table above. 13.6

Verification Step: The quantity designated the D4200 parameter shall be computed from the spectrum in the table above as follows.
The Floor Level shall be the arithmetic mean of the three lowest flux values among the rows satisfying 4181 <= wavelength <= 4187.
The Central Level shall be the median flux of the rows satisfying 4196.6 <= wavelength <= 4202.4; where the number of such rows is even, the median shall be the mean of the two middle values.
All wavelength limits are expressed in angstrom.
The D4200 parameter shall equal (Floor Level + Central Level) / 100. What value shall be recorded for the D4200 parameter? 0.270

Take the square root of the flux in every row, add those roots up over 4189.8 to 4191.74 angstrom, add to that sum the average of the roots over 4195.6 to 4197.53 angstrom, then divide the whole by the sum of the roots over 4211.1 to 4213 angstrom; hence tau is 1.45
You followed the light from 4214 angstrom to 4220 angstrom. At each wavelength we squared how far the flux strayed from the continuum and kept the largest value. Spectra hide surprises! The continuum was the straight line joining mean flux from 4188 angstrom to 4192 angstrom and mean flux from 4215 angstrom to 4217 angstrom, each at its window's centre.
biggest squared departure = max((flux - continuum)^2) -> 0.22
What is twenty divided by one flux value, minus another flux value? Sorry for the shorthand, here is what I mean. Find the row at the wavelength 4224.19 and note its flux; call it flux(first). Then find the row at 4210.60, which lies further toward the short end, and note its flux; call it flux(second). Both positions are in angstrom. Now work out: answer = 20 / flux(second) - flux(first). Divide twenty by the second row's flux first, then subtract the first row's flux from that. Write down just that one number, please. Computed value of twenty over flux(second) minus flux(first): -11.8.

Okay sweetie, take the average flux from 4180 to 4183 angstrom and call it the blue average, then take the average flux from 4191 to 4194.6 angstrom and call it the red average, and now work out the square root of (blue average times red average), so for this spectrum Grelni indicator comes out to 13.8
